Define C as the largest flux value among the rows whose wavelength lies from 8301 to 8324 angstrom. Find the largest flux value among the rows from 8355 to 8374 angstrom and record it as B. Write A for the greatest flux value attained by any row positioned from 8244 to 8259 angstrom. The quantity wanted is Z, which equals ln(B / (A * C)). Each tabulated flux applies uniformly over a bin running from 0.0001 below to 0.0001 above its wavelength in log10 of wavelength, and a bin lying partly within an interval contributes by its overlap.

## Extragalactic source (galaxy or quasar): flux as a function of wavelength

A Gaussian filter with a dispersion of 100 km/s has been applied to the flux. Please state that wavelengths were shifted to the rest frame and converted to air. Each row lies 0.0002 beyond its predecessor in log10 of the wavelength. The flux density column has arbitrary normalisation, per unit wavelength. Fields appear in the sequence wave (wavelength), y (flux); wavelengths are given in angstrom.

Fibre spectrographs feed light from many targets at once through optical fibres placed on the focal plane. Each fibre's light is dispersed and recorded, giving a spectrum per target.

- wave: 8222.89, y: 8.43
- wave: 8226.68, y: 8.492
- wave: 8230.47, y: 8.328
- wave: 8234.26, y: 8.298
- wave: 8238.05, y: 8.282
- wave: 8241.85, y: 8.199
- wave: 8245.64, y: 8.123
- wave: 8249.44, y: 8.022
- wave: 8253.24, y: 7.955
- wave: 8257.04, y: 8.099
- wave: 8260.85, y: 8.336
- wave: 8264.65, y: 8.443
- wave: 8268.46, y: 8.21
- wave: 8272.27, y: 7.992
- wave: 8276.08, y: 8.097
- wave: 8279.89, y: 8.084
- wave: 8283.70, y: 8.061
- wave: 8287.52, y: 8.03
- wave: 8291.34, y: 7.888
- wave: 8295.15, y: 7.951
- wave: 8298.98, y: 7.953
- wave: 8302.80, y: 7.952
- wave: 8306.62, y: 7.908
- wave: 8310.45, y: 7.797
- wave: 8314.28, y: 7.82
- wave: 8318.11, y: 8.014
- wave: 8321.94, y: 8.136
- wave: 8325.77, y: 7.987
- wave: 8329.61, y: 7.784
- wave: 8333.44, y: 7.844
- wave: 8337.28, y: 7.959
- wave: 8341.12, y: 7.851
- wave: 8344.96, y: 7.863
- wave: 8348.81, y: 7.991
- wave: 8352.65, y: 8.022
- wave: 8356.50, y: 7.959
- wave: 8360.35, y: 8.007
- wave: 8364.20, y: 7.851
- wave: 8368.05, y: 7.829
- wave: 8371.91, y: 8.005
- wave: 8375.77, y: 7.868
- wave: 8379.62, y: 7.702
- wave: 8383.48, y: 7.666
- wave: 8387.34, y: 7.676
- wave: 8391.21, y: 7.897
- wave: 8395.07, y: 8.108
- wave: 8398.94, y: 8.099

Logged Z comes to -2.11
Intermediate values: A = 8.123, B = 8.007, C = 8.136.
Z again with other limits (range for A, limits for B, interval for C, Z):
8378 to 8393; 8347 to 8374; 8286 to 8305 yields -2.07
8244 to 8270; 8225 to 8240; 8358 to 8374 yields -2.07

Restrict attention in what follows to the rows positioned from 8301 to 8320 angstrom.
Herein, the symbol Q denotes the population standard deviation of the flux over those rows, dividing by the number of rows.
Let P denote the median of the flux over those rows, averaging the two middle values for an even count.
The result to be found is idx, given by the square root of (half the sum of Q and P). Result 2.00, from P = 7.91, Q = 0.08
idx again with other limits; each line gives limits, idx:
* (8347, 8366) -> 2.01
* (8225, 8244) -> 2.05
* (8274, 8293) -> 2.02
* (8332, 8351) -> 1.99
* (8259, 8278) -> 2.05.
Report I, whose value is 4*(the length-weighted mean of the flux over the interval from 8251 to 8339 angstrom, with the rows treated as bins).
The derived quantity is 32.1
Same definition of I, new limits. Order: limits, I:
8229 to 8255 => 32.7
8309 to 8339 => 31.7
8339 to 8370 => 31.7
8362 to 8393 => 31.2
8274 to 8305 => 32.0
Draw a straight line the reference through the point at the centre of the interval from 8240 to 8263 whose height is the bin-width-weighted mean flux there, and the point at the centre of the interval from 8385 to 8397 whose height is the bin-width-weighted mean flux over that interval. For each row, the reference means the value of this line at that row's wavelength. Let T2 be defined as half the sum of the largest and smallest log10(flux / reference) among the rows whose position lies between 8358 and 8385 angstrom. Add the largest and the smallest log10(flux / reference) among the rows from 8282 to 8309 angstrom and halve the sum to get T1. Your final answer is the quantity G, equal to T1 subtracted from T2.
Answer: 0.0008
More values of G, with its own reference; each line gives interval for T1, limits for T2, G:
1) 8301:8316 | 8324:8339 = 0.0026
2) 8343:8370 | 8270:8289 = -0.0014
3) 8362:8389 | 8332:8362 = 0.0022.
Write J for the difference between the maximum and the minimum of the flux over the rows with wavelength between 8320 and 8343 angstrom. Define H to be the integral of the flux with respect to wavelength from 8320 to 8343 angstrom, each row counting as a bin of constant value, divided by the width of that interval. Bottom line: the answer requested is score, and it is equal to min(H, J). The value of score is 0.4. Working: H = 7.93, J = 0.4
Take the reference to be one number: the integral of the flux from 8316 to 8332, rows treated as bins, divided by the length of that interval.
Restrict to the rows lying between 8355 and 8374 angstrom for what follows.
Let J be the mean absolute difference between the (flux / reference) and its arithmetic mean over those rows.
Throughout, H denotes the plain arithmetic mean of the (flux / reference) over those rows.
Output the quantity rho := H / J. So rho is 110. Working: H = 0.994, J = 0.009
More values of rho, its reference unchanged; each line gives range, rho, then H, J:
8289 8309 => 306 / 0.994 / 0.003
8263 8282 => 63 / 1.024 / 0.016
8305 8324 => 71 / 0.995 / 0.014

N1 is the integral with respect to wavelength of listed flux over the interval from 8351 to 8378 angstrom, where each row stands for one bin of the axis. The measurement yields 214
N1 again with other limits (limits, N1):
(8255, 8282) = 221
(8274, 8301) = 216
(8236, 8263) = 220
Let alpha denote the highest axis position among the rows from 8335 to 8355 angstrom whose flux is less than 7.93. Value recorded 8344.96 angstrom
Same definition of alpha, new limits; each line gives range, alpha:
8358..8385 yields 8383.48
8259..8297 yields 8291.34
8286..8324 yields 8314.28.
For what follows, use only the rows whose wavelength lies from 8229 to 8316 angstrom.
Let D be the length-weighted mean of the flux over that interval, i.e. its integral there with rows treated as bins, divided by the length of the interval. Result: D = 8.08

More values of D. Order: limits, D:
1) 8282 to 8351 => 7.93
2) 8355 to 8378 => 7.92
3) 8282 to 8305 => 7.97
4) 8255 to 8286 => 8.16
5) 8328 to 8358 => 7.91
